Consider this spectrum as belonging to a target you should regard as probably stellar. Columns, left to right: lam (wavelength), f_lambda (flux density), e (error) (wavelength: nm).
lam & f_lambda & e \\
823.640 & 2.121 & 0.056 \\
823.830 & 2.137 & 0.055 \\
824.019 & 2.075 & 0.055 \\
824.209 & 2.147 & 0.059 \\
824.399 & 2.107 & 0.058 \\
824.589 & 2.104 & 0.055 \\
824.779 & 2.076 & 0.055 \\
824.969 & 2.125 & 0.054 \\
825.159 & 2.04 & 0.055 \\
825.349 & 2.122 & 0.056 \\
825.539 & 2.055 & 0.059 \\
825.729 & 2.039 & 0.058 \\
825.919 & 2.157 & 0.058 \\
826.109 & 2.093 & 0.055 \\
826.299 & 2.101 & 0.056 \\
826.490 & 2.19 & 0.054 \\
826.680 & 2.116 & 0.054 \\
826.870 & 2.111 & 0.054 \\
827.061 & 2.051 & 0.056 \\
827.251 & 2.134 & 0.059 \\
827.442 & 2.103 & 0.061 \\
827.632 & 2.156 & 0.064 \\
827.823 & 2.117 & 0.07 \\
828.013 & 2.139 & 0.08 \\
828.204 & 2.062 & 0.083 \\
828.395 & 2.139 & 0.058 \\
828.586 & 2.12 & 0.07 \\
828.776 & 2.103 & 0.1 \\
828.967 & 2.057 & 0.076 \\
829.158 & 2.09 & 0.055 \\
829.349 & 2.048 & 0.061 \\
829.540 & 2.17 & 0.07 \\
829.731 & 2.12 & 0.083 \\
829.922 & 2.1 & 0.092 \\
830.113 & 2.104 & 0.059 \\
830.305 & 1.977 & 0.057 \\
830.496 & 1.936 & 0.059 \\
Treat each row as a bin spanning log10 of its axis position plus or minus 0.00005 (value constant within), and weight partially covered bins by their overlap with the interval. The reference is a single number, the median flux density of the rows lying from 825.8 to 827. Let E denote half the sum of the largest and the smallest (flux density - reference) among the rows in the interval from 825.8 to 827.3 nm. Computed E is 0.007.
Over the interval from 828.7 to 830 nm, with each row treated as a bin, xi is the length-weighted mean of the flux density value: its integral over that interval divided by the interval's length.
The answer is 2.10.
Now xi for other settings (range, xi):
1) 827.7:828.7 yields 2.12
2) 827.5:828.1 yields 2.14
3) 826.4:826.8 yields 2.15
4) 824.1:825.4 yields 2.10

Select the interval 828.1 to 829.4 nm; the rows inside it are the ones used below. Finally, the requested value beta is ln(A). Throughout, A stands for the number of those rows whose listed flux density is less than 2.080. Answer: 1.1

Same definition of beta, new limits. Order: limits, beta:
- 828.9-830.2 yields 0.7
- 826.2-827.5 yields 0.0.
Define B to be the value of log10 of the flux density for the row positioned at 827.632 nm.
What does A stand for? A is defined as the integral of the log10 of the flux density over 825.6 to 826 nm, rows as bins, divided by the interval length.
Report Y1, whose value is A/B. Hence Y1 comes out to 0.961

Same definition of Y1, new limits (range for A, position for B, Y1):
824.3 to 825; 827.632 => 0.966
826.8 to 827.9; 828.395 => 0.983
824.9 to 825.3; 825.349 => 0.976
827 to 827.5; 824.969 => 0.983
